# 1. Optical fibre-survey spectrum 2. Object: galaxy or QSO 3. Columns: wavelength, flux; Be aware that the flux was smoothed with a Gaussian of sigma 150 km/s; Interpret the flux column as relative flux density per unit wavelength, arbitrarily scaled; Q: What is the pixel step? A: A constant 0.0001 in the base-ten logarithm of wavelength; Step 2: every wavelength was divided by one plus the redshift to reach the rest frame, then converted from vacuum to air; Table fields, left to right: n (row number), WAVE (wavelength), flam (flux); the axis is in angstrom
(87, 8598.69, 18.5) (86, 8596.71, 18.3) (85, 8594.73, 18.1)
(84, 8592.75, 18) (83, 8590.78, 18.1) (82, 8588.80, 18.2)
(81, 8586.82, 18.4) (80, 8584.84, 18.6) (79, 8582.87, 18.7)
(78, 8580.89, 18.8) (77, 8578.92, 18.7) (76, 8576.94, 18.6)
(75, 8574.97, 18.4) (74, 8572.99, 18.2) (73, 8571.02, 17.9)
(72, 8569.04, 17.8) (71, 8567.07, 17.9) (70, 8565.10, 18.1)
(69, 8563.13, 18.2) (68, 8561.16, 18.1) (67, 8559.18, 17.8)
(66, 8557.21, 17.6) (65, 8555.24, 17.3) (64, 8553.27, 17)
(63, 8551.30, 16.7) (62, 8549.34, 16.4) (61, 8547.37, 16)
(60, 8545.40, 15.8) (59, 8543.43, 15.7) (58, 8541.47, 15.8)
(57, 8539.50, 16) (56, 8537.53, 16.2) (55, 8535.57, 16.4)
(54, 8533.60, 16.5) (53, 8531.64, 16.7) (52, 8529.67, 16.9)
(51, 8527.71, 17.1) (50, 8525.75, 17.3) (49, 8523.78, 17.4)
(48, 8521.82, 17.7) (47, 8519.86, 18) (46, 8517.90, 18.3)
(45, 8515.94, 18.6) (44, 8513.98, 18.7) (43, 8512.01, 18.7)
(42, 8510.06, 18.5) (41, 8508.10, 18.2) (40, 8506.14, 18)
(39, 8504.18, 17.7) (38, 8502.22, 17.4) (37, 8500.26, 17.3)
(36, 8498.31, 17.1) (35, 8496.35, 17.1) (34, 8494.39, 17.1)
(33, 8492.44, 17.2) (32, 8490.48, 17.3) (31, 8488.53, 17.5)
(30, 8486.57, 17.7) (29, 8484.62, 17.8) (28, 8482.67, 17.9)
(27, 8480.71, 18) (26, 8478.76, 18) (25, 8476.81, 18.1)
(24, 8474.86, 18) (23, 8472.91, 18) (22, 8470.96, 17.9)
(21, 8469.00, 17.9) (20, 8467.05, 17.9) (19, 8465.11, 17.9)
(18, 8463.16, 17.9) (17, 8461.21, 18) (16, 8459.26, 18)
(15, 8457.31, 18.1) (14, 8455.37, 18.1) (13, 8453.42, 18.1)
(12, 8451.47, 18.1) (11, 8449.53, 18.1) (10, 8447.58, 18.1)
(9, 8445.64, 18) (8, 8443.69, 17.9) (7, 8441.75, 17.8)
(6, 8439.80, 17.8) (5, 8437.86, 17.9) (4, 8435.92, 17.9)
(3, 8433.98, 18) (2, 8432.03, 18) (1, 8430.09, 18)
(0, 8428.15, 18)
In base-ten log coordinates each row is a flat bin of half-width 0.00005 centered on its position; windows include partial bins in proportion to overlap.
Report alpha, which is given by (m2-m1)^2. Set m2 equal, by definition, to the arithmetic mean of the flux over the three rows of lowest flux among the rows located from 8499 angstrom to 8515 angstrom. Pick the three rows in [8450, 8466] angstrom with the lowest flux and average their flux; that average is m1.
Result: 0.2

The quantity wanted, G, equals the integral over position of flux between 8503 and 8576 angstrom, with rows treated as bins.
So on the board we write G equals 1270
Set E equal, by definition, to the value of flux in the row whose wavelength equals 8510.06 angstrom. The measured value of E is 18.5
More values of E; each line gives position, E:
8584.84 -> 18.6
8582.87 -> 18.7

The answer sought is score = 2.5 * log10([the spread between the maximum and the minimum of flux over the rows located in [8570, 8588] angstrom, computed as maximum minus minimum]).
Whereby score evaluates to -0.1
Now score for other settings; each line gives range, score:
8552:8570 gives 0.2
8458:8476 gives -2.5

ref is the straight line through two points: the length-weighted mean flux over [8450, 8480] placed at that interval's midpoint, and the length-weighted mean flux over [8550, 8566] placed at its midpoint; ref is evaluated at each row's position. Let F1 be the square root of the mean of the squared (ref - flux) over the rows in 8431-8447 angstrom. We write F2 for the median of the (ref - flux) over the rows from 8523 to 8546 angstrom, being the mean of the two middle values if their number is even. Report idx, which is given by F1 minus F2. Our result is -1.0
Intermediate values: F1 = 0.2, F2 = 1.2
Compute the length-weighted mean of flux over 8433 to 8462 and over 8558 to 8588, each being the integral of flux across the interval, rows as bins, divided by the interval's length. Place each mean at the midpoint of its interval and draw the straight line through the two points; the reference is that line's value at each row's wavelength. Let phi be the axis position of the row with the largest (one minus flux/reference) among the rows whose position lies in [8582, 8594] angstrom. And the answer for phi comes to 8592.75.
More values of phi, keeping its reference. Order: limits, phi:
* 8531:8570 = 8543.43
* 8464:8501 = 8498.31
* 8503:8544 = 8543.43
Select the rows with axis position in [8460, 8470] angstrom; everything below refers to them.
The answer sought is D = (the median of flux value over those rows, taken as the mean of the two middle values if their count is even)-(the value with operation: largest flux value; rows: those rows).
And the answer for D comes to -0.10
